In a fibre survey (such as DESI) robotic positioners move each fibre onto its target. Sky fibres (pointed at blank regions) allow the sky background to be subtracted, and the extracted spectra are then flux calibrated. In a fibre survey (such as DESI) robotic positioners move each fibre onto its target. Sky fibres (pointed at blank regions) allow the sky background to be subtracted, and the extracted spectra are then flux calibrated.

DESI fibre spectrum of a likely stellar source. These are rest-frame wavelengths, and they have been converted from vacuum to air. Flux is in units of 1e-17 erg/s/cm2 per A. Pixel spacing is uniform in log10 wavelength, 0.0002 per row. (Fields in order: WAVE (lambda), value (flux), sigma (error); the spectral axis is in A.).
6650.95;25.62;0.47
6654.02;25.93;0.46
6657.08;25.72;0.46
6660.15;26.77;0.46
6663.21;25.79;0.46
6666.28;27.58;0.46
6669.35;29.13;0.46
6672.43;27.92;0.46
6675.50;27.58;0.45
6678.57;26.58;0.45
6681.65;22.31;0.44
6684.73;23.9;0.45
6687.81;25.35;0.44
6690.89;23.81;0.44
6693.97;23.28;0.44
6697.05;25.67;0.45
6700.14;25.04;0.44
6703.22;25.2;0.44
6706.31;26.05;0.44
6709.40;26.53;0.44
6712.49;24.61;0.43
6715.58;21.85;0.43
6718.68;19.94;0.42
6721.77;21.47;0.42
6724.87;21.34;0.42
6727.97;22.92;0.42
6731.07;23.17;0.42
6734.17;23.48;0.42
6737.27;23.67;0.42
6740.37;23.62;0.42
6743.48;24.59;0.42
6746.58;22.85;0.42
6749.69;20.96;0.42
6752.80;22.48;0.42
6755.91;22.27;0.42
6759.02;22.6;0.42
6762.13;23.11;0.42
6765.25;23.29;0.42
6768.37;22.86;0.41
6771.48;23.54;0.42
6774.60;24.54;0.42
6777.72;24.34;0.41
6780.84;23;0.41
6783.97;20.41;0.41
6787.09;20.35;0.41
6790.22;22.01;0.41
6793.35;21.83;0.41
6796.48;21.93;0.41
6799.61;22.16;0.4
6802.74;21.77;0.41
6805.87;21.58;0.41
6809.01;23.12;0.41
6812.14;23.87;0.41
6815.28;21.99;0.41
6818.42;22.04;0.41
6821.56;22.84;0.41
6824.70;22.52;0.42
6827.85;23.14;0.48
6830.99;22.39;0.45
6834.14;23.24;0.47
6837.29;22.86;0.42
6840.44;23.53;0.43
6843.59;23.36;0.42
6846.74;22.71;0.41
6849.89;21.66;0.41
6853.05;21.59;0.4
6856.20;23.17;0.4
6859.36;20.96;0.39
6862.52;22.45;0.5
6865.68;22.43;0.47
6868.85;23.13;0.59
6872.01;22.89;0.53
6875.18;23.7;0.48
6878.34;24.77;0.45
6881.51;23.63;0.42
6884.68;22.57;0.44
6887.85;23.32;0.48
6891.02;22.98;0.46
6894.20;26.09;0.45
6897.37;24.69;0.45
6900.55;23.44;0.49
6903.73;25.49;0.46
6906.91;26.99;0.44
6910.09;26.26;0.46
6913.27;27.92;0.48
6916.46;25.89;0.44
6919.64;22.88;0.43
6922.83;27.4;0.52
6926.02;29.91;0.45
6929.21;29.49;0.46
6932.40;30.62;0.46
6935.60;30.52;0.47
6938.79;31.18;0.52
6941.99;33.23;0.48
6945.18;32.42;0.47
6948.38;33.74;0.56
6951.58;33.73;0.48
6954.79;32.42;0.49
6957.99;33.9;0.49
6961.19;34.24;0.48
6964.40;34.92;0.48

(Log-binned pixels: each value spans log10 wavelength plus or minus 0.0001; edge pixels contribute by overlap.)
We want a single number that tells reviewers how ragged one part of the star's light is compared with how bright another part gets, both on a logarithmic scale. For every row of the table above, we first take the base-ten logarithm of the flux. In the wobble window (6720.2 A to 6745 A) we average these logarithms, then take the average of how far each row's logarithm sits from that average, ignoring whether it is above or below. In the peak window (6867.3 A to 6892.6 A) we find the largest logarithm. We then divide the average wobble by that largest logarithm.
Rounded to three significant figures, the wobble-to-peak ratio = 0.0116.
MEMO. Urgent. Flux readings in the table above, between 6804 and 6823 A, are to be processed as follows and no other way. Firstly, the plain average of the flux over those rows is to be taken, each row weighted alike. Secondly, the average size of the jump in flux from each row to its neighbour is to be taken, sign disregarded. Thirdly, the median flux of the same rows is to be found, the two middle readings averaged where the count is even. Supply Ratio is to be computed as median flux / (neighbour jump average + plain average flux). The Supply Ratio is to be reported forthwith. 0.952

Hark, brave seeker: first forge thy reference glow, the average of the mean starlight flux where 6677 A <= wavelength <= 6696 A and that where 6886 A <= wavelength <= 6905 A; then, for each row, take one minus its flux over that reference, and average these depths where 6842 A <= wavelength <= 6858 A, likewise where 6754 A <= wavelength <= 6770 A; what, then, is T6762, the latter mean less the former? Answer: -0.014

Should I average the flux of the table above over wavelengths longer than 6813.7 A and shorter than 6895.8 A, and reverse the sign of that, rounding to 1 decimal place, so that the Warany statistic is -22.9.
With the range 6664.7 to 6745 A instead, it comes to -24.5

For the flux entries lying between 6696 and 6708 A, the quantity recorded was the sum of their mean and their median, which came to 50.9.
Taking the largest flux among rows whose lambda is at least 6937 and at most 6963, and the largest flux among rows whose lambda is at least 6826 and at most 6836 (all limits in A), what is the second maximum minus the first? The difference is -11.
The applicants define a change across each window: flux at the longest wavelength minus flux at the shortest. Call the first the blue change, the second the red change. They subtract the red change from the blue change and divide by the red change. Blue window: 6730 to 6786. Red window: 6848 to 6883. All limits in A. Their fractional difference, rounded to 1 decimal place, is -2.4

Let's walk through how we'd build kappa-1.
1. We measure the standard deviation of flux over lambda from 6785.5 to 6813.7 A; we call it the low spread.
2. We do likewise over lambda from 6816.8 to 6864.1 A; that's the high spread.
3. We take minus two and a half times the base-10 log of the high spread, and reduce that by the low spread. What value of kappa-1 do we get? -0.6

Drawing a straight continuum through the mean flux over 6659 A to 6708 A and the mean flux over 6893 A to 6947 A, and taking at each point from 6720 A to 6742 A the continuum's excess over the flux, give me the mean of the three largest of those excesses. 4.2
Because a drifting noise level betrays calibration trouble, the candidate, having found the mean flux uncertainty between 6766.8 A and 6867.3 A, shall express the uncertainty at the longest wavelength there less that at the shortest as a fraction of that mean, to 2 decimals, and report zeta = 0.14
